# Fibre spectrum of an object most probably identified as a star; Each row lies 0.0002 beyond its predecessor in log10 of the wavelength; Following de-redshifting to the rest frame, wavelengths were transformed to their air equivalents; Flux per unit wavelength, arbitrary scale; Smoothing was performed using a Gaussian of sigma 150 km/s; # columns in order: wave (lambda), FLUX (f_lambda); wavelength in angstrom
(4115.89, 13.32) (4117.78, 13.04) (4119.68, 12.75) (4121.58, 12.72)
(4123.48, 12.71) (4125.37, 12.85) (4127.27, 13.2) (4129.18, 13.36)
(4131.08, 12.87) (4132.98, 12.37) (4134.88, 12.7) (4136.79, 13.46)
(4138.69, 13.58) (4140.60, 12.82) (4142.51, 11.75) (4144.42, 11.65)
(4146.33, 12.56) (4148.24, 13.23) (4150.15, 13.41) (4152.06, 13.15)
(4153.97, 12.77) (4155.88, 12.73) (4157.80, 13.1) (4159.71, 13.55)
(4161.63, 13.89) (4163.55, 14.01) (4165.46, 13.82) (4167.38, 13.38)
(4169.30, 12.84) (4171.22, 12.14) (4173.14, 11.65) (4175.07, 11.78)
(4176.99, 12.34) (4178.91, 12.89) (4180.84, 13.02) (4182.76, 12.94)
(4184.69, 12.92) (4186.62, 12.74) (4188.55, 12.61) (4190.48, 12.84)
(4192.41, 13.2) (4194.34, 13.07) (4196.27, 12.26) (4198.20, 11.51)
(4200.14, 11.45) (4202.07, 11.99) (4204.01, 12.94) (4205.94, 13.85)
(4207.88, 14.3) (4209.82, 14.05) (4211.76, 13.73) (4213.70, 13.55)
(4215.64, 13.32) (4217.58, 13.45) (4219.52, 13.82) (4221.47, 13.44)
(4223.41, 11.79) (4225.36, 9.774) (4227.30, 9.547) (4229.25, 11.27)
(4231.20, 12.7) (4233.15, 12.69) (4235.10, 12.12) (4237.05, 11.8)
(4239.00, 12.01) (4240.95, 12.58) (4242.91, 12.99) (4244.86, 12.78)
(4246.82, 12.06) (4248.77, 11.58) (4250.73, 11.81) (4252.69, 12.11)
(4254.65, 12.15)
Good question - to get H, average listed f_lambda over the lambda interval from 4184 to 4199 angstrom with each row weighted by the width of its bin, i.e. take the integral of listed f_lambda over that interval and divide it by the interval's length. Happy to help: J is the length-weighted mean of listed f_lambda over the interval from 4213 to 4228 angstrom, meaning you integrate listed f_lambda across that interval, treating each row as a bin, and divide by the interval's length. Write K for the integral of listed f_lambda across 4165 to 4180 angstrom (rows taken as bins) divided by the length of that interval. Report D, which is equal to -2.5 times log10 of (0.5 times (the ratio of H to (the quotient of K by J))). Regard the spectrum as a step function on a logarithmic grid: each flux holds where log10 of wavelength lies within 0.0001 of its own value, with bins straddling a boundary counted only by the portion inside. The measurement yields -1.99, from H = 12.7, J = 12.4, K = 12.6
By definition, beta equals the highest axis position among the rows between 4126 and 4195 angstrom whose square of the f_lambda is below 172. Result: 4194.34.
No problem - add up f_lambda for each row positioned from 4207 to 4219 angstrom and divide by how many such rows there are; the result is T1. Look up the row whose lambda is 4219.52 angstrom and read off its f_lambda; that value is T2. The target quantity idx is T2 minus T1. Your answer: 0.1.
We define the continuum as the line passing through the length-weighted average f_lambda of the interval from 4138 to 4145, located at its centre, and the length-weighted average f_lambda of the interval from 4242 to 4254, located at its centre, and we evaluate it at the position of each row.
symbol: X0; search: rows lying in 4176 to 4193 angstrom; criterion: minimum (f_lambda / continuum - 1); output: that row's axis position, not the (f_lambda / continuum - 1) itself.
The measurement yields 4176.99 angstrom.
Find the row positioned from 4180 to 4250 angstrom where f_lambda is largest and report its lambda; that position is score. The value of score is 4207.88 angstrom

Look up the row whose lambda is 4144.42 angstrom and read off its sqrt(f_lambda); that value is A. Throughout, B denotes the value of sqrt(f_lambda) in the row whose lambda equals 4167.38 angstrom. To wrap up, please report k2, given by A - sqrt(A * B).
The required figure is -0.120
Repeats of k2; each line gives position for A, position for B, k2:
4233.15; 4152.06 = -0.032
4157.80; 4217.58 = -0.024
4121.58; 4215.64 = -0.041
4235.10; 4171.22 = -0.001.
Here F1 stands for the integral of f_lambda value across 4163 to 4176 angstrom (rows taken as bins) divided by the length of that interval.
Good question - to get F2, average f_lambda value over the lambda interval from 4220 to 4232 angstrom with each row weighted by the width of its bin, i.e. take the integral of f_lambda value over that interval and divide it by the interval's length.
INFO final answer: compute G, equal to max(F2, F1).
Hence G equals 12.8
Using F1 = 12.8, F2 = 11.5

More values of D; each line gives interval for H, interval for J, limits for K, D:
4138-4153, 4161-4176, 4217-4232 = -2.10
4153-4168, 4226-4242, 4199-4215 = -1.94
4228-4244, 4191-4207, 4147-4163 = -1.91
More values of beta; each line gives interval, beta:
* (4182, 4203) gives 4202.07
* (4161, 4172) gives 4171.22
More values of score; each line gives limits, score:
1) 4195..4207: 4205.94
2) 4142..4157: 4150.15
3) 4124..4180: 4163.55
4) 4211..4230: 4219.52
